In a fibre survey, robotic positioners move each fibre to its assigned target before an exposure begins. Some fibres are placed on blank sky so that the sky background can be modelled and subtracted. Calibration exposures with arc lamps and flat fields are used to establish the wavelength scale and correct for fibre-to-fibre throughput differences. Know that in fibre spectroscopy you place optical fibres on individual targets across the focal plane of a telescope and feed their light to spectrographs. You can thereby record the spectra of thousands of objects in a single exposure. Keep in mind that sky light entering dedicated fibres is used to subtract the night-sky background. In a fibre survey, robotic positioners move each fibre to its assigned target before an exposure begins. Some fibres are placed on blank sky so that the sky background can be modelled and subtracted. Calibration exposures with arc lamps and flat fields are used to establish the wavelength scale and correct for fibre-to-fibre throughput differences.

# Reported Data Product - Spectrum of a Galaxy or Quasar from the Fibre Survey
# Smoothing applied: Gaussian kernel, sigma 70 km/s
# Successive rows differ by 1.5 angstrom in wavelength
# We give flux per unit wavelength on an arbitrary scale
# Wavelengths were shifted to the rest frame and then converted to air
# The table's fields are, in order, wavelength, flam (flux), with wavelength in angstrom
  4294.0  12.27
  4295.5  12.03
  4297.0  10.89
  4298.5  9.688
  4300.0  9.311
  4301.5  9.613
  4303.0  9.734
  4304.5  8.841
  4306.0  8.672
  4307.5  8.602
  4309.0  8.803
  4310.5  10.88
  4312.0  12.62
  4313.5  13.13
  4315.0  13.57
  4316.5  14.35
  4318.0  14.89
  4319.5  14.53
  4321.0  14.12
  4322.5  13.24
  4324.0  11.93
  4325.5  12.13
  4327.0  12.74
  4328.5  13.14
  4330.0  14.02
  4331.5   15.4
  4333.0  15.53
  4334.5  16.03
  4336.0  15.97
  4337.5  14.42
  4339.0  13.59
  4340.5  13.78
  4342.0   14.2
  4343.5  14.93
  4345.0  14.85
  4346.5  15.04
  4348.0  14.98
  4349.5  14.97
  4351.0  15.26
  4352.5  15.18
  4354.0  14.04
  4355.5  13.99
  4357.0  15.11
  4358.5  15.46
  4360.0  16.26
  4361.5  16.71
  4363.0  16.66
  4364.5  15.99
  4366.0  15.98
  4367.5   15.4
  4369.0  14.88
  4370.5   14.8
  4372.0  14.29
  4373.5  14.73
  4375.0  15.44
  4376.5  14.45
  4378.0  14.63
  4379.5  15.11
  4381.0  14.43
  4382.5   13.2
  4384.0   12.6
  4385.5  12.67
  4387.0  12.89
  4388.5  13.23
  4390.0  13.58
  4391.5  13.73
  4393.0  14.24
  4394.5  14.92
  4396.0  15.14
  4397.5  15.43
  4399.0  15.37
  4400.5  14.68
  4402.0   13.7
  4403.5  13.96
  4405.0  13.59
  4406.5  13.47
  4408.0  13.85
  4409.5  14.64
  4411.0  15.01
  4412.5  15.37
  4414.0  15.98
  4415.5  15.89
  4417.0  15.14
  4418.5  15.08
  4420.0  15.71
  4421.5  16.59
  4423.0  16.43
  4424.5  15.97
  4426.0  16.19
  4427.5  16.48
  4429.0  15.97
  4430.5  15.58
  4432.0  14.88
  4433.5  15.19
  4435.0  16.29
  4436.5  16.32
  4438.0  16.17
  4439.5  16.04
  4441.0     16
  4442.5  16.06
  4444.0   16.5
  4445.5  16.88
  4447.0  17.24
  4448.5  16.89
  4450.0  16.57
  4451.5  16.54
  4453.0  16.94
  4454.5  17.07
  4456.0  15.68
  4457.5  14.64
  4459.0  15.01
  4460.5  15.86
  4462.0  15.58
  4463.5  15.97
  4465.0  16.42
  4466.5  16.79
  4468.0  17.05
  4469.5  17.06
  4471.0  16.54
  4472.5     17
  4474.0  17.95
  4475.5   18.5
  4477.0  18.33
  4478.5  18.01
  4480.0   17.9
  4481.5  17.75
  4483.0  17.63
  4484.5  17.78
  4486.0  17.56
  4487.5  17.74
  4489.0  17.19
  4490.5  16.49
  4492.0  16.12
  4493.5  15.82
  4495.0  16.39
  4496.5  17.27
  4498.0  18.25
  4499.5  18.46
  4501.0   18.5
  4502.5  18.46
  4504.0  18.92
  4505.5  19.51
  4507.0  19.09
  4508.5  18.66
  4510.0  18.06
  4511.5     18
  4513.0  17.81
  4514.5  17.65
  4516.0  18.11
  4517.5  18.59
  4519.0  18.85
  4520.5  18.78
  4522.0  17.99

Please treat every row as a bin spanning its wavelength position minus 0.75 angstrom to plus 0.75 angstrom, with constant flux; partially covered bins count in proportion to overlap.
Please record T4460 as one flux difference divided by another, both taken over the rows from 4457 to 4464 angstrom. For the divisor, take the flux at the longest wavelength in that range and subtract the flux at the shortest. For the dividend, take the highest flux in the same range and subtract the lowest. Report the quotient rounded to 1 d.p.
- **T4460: 1.0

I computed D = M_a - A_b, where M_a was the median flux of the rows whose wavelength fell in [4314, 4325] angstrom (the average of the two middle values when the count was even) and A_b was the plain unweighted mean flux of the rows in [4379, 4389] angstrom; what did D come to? 1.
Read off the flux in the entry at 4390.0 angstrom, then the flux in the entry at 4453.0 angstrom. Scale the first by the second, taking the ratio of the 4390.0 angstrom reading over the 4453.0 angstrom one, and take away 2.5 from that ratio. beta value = -1.70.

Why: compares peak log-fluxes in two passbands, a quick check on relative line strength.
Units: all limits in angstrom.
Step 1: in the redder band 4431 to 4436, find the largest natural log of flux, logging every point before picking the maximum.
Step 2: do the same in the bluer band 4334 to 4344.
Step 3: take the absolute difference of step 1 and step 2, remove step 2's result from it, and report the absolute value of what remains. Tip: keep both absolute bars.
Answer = 2.76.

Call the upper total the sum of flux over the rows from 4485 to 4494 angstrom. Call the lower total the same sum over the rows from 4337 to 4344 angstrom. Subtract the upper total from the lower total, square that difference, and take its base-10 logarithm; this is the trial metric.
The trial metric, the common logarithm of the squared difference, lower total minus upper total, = 3.0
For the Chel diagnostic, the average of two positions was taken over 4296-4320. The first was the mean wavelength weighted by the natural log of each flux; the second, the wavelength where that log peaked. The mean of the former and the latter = 4313.3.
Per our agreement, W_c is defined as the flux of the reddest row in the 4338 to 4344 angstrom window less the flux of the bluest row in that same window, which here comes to 1.3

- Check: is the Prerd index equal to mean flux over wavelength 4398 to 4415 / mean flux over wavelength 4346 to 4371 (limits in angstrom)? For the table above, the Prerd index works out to 0.95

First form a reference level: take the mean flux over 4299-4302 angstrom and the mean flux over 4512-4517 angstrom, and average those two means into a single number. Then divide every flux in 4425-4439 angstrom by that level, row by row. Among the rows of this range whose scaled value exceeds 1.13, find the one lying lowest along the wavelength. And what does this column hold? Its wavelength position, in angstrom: 4426.0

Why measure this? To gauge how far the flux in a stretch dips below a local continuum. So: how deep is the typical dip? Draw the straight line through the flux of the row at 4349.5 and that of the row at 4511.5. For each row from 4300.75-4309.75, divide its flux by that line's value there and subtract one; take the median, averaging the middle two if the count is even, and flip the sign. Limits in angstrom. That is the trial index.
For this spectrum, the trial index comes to 0.377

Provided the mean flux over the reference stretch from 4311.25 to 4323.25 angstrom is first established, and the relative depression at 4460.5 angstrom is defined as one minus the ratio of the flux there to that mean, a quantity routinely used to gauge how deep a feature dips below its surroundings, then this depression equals -0.15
